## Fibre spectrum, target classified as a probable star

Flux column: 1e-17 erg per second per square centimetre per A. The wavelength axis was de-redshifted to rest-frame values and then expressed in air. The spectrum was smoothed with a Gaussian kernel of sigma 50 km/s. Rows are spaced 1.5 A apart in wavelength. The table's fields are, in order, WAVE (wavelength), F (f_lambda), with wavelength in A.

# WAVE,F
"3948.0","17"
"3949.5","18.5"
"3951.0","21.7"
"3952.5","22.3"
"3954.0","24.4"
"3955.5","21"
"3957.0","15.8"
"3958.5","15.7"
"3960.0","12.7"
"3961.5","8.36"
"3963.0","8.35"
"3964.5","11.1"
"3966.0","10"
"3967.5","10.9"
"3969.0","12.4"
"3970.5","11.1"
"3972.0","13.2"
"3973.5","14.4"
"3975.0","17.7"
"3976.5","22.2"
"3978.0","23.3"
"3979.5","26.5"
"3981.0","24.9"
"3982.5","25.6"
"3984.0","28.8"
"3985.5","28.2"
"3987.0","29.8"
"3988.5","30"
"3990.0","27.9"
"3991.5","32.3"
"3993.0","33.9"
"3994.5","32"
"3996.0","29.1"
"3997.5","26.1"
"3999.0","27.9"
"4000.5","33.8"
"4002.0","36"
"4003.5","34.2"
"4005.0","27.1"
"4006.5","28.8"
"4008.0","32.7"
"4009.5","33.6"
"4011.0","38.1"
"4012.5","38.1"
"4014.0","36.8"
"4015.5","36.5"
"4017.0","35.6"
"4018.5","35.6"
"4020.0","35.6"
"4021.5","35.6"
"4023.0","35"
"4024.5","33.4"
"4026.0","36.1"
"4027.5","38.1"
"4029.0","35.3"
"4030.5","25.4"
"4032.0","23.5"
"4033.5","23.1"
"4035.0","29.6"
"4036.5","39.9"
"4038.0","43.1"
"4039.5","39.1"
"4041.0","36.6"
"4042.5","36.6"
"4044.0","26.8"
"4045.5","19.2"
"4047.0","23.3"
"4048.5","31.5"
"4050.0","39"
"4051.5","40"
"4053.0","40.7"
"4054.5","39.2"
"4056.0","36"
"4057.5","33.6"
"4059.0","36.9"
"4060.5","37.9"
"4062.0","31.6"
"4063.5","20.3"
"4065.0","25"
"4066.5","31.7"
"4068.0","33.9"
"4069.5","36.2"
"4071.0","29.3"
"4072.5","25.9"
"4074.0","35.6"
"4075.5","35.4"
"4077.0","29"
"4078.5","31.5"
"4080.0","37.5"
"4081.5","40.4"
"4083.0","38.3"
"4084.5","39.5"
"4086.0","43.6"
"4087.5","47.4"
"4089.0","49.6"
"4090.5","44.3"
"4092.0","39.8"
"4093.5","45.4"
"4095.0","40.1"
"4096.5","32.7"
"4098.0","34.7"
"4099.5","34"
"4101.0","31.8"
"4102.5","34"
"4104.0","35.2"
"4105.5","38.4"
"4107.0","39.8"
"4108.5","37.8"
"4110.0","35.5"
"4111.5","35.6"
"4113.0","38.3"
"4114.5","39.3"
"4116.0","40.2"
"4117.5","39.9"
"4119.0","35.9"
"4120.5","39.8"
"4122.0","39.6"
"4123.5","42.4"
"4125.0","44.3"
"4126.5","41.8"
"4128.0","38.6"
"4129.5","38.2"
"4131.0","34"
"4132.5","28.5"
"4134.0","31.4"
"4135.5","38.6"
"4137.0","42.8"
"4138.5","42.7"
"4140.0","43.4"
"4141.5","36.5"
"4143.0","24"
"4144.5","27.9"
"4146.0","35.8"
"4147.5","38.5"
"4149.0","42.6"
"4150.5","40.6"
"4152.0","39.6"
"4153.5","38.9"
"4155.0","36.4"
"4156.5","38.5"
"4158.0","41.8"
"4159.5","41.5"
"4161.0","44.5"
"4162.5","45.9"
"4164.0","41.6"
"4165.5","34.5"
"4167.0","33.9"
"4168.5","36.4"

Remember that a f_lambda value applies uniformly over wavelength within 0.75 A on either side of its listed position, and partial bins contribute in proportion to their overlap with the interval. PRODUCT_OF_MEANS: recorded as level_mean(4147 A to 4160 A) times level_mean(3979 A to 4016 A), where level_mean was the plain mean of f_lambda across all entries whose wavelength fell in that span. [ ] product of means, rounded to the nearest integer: 1240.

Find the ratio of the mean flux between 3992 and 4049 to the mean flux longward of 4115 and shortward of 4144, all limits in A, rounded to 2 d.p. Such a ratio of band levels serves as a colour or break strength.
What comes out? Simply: 0.86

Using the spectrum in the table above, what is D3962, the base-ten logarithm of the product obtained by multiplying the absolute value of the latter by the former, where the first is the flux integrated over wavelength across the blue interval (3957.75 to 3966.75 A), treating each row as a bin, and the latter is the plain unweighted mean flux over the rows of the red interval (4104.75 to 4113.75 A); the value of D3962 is 3.57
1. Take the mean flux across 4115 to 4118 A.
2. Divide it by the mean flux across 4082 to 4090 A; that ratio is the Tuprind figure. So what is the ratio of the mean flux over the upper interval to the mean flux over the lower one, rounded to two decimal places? 0.92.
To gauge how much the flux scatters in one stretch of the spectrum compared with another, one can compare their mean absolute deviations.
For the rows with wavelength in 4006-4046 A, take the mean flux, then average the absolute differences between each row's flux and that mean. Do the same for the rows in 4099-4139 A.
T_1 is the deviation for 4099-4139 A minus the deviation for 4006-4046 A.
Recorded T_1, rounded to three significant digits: -1.40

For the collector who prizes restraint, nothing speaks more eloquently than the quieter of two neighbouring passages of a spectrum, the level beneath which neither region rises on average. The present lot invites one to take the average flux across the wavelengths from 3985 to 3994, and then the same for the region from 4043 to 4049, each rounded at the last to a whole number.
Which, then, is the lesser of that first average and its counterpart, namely 25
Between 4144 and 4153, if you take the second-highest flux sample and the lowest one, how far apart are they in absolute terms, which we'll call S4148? 13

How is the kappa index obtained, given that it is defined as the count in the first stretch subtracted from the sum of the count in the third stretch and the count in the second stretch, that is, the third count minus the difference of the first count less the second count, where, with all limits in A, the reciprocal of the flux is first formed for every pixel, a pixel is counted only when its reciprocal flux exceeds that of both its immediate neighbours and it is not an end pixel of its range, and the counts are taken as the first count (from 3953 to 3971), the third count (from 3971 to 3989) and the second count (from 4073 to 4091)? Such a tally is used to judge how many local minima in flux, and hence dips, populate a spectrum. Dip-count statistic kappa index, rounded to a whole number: 2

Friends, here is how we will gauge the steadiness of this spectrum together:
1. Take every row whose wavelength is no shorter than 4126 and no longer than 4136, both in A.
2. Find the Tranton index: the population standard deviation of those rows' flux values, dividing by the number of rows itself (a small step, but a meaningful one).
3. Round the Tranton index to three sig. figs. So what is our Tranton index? 4.36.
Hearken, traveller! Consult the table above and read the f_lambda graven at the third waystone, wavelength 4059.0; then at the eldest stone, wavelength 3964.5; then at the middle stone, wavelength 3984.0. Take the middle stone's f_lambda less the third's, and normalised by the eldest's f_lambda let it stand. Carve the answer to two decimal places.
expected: -0.73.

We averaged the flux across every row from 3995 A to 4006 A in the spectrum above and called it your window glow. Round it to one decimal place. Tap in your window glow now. 30.6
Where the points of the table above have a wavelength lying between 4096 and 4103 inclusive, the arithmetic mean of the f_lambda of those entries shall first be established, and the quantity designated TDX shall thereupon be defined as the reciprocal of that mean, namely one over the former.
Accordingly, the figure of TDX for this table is 0.030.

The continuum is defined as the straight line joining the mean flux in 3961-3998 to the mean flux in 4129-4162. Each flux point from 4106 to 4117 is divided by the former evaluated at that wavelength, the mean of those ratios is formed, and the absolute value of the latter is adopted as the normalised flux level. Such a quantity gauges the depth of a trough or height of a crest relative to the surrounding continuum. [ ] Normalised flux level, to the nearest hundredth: 1.11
